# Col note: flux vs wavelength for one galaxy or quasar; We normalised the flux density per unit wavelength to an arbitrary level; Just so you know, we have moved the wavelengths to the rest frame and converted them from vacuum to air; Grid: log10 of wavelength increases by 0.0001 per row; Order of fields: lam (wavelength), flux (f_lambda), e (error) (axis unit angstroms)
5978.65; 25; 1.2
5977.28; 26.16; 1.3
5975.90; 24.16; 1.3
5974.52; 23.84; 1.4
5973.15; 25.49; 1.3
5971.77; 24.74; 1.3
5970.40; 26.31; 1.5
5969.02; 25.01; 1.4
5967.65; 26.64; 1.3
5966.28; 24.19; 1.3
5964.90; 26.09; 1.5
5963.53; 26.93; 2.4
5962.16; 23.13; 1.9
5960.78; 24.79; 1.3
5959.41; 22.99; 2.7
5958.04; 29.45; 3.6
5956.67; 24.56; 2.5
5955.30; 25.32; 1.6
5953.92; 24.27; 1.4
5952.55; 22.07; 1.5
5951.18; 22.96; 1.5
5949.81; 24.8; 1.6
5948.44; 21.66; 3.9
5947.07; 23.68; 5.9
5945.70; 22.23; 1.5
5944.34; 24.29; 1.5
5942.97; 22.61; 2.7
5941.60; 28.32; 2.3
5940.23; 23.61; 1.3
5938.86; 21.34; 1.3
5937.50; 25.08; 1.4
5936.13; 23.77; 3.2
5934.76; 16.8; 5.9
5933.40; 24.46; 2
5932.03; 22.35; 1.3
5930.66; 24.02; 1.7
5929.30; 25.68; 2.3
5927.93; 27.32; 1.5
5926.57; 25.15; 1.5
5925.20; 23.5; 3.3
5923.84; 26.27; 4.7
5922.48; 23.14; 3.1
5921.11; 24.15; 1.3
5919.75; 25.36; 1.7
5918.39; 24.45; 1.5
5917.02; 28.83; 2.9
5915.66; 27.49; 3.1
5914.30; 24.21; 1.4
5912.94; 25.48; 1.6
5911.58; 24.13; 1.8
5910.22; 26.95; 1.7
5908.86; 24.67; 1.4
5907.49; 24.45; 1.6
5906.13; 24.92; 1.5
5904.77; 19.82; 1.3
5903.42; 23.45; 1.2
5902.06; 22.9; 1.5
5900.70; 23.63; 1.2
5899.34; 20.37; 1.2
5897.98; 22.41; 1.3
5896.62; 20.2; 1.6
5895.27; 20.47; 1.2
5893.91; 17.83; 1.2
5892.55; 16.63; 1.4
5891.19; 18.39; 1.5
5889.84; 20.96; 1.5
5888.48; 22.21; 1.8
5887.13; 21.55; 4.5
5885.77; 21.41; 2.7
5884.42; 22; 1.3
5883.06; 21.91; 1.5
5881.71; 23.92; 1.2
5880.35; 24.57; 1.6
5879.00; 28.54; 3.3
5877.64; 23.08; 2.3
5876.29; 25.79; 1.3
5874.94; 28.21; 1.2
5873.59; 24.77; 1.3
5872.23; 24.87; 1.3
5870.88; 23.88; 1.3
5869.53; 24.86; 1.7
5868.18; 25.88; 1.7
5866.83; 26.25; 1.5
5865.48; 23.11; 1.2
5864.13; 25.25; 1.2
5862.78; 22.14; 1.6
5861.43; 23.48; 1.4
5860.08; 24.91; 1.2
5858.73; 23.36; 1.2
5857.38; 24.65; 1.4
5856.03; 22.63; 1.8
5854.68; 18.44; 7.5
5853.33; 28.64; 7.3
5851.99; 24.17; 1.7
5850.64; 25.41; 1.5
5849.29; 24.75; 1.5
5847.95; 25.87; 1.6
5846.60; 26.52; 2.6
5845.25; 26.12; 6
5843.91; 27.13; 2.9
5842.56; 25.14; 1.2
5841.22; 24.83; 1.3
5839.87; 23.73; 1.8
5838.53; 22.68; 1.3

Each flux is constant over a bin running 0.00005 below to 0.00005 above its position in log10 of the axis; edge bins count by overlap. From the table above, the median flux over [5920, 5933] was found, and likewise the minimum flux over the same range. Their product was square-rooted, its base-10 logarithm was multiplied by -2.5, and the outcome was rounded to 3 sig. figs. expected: -3.42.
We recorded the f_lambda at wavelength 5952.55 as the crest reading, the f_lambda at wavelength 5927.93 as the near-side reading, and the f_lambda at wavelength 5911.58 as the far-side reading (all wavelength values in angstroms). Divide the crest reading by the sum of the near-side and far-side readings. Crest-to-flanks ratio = 0.429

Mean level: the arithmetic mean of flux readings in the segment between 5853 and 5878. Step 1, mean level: 24.4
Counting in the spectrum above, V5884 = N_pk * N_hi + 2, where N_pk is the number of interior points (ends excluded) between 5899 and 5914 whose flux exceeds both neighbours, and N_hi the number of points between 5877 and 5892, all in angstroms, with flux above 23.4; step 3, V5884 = 14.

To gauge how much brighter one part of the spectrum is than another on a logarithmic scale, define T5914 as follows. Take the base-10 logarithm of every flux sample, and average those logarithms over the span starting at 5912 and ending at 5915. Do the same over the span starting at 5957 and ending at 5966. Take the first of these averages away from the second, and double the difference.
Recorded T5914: 0.02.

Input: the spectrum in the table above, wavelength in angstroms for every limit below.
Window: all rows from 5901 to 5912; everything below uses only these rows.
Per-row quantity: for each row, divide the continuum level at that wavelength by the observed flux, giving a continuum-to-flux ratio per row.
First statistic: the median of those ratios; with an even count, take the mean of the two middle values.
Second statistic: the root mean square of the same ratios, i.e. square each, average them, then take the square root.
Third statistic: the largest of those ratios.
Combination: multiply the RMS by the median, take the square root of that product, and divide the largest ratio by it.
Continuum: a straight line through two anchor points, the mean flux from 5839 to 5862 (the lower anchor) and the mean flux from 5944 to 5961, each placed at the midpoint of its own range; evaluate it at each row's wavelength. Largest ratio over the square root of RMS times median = 1.21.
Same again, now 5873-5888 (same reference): 1.11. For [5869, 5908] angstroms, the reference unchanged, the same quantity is 1.36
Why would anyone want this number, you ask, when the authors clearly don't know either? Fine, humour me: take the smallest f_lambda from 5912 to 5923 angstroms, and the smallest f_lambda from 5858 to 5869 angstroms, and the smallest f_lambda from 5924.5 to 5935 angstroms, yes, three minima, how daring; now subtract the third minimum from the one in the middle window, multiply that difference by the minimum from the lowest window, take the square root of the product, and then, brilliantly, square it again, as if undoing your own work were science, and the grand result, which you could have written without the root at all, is 140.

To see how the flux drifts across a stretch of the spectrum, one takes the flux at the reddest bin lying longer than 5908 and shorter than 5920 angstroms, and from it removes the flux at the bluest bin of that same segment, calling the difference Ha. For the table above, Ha 0.7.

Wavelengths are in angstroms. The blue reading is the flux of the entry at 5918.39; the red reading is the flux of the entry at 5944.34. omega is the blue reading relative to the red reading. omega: 1.01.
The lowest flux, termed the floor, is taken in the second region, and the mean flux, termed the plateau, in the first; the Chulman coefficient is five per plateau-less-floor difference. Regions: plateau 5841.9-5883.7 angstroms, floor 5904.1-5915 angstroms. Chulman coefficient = 1.0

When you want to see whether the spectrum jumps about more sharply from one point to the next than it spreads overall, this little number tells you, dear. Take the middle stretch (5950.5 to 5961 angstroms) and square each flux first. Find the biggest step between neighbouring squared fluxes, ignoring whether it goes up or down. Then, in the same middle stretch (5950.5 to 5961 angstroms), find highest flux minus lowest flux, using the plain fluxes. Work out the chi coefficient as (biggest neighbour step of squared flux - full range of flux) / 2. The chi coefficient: 166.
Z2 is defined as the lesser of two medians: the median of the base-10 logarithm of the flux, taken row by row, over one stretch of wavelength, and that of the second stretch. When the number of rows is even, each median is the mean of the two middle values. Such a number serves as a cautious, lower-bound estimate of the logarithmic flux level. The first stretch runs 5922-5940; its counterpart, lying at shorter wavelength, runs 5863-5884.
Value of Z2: 1.38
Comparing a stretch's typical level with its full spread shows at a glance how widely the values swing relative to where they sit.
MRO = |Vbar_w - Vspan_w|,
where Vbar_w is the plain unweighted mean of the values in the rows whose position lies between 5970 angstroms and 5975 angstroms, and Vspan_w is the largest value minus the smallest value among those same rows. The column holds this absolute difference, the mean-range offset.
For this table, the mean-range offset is 22.6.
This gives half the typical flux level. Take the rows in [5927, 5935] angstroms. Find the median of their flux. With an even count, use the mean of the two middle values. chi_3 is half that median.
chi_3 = 12.1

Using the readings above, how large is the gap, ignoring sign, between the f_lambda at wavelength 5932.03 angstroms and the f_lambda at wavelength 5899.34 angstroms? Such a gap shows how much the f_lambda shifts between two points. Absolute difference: 2.0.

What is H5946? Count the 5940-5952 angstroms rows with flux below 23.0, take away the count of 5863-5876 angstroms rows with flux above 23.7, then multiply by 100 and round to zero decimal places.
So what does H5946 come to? -400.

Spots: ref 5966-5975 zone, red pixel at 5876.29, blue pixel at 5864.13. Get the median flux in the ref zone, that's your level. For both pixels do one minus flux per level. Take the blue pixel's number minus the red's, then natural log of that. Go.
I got -3.8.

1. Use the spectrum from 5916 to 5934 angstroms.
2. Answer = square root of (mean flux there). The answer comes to 5.00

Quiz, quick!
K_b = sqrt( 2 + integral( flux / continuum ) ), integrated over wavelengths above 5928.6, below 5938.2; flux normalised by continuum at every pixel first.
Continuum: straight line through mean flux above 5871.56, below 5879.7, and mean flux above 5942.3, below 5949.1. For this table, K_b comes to 3.39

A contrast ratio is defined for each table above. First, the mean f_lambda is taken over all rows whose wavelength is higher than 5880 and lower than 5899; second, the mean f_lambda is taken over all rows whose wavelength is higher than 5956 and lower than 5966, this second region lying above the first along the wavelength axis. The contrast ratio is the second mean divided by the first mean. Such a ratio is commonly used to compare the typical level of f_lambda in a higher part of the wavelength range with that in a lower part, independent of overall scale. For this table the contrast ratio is 1.21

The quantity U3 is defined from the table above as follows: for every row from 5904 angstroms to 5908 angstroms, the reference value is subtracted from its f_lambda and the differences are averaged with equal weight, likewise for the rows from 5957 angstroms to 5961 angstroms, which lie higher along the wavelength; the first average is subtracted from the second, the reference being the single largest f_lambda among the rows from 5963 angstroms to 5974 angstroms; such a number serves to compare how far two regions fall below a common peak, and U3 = 2.7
